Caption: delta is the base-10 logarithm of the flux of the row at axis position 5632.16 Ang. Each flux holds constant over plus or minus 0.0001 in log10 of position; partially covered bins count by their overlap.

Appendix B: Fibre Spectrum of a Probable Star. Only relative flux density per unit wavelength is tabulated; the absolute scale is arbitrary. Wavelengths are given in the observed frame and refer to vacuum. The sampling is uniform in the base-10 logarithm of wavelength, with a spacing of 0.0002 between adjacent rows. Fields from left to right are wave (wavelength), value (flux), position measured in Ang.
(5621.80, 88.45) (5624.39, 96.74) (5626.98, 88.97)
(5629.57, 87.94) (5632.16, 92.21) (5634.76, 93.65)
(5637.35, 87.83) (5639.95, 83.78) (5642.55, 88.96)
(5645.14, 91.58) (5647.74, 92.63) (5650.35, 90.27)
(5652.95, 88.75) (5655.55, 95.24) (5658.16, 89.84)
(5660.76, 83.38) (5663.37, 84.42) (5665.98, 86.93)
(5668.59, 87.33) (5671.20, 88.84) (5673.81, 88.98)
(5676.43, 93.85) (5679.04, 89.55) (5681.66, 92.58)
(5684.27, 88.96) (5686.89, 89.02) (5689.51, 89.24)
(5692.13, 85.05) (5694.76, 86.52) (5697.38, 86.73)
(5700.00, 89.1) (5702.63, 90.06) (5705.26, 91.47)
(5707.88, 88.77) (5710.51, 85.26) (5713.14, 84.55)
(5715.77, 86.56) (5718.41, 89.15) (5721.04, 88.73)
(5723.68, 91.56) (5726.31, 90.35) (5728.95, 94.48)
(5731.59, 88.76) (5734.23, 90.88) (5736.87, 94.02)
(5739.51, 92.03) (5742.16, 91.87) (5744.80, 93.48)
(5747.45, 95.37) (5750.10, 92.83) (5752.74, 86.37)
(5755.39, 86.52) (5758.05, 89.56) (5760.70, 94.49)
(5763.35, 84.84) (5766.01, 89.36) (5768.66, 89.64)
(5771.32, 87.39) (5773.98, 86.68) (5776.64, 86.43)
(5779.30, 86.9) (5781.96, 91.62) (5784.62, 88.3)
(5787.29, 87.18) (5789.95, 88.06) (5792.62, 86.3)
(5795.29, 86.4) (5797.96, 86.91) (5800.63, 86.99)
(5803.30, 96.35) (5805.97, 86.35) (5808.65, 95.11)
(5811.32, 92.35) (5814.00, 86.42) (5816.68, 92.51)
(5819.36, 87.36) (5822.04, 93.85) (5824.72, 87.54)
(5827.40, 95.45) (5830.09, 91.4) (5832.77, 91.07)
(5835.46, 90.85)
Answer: 1.96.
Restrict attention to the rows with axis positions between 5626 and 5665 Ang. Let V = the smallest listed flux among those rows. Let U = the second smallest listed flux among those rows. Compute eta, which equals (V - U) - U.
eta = -84.2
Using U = 83.78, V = 83.38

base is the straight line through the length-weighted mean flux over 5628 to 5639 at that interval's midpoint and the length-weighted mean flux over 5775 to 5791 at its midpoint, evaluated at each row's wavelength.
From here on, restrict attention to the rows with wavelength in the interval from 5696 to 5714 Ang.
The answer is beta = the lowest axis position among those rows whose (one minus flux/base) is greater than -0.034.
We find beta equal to 5697.38 Ang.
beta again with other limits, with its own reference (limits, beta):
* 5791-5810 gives 5792.62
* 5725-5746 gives 5726.31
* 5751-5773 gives 5752.74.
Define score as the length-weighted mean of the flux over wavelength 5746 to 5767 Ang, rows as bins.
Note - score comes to 89.9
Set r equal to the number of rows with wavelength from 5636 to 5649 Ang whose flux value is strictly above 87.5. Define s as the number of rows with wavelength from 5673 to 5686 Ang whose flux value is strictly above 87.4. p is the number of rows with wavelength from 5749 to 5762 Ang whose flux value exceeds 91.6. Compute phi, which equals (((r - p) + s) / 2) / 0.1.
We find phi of 35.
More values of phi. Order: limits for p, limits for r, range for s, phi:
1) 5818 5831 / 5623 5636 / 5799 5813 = 30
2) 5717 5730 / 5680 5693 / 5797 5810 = 25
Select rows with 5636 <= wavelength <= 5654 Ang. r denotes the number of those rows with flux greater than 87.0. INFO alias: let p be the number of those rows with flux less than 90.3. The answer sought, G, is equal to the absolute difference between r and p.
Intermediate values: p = 5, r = 6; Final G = 1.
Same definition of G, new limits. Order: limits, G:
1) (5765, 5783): 2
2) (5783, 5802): 4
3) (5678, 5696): 1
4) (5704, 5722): 2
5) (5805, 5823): 2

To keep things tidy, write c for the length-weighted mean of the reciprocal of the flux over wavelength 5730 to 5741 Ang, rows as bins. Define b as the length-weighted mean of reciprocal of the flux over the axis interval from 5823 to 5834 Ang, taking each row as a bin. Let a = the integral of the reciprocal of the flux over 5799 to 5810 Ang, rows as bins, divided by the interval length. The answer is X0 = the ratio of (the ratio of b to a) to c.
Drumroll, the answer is 91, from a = 0.0110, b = 0.0109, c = 0.0109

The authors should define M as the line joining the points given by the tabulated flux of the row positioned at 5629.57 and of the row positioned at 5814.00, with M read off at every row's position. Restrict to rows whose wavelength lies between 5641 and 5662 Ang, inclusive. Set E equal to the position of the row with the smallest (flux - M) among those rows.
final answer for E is 5660.76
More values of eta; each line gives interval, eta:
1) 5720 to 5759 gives -86.7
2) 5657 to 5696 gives -85.5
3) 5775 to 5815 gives -86.4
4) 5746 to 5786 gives -87.9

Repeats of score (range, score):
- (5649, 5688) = 89.2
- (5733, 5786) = 89.9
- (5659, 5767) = 89.3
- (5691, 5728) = 88.2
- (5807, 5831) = 91.2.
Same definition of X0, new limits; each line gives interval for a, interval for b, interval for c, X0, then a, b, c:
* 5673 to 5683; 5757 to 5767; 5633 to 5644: 90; 0.0110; 0.0112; 0.0113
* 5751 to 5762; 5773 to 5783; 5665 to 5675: 89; 0.0112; 0.0114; 0.0114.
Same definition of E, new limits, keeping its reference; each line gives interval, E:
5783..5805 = 5792.62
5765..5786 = 5776.64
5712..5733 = 5713.14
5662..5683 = 5663.37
